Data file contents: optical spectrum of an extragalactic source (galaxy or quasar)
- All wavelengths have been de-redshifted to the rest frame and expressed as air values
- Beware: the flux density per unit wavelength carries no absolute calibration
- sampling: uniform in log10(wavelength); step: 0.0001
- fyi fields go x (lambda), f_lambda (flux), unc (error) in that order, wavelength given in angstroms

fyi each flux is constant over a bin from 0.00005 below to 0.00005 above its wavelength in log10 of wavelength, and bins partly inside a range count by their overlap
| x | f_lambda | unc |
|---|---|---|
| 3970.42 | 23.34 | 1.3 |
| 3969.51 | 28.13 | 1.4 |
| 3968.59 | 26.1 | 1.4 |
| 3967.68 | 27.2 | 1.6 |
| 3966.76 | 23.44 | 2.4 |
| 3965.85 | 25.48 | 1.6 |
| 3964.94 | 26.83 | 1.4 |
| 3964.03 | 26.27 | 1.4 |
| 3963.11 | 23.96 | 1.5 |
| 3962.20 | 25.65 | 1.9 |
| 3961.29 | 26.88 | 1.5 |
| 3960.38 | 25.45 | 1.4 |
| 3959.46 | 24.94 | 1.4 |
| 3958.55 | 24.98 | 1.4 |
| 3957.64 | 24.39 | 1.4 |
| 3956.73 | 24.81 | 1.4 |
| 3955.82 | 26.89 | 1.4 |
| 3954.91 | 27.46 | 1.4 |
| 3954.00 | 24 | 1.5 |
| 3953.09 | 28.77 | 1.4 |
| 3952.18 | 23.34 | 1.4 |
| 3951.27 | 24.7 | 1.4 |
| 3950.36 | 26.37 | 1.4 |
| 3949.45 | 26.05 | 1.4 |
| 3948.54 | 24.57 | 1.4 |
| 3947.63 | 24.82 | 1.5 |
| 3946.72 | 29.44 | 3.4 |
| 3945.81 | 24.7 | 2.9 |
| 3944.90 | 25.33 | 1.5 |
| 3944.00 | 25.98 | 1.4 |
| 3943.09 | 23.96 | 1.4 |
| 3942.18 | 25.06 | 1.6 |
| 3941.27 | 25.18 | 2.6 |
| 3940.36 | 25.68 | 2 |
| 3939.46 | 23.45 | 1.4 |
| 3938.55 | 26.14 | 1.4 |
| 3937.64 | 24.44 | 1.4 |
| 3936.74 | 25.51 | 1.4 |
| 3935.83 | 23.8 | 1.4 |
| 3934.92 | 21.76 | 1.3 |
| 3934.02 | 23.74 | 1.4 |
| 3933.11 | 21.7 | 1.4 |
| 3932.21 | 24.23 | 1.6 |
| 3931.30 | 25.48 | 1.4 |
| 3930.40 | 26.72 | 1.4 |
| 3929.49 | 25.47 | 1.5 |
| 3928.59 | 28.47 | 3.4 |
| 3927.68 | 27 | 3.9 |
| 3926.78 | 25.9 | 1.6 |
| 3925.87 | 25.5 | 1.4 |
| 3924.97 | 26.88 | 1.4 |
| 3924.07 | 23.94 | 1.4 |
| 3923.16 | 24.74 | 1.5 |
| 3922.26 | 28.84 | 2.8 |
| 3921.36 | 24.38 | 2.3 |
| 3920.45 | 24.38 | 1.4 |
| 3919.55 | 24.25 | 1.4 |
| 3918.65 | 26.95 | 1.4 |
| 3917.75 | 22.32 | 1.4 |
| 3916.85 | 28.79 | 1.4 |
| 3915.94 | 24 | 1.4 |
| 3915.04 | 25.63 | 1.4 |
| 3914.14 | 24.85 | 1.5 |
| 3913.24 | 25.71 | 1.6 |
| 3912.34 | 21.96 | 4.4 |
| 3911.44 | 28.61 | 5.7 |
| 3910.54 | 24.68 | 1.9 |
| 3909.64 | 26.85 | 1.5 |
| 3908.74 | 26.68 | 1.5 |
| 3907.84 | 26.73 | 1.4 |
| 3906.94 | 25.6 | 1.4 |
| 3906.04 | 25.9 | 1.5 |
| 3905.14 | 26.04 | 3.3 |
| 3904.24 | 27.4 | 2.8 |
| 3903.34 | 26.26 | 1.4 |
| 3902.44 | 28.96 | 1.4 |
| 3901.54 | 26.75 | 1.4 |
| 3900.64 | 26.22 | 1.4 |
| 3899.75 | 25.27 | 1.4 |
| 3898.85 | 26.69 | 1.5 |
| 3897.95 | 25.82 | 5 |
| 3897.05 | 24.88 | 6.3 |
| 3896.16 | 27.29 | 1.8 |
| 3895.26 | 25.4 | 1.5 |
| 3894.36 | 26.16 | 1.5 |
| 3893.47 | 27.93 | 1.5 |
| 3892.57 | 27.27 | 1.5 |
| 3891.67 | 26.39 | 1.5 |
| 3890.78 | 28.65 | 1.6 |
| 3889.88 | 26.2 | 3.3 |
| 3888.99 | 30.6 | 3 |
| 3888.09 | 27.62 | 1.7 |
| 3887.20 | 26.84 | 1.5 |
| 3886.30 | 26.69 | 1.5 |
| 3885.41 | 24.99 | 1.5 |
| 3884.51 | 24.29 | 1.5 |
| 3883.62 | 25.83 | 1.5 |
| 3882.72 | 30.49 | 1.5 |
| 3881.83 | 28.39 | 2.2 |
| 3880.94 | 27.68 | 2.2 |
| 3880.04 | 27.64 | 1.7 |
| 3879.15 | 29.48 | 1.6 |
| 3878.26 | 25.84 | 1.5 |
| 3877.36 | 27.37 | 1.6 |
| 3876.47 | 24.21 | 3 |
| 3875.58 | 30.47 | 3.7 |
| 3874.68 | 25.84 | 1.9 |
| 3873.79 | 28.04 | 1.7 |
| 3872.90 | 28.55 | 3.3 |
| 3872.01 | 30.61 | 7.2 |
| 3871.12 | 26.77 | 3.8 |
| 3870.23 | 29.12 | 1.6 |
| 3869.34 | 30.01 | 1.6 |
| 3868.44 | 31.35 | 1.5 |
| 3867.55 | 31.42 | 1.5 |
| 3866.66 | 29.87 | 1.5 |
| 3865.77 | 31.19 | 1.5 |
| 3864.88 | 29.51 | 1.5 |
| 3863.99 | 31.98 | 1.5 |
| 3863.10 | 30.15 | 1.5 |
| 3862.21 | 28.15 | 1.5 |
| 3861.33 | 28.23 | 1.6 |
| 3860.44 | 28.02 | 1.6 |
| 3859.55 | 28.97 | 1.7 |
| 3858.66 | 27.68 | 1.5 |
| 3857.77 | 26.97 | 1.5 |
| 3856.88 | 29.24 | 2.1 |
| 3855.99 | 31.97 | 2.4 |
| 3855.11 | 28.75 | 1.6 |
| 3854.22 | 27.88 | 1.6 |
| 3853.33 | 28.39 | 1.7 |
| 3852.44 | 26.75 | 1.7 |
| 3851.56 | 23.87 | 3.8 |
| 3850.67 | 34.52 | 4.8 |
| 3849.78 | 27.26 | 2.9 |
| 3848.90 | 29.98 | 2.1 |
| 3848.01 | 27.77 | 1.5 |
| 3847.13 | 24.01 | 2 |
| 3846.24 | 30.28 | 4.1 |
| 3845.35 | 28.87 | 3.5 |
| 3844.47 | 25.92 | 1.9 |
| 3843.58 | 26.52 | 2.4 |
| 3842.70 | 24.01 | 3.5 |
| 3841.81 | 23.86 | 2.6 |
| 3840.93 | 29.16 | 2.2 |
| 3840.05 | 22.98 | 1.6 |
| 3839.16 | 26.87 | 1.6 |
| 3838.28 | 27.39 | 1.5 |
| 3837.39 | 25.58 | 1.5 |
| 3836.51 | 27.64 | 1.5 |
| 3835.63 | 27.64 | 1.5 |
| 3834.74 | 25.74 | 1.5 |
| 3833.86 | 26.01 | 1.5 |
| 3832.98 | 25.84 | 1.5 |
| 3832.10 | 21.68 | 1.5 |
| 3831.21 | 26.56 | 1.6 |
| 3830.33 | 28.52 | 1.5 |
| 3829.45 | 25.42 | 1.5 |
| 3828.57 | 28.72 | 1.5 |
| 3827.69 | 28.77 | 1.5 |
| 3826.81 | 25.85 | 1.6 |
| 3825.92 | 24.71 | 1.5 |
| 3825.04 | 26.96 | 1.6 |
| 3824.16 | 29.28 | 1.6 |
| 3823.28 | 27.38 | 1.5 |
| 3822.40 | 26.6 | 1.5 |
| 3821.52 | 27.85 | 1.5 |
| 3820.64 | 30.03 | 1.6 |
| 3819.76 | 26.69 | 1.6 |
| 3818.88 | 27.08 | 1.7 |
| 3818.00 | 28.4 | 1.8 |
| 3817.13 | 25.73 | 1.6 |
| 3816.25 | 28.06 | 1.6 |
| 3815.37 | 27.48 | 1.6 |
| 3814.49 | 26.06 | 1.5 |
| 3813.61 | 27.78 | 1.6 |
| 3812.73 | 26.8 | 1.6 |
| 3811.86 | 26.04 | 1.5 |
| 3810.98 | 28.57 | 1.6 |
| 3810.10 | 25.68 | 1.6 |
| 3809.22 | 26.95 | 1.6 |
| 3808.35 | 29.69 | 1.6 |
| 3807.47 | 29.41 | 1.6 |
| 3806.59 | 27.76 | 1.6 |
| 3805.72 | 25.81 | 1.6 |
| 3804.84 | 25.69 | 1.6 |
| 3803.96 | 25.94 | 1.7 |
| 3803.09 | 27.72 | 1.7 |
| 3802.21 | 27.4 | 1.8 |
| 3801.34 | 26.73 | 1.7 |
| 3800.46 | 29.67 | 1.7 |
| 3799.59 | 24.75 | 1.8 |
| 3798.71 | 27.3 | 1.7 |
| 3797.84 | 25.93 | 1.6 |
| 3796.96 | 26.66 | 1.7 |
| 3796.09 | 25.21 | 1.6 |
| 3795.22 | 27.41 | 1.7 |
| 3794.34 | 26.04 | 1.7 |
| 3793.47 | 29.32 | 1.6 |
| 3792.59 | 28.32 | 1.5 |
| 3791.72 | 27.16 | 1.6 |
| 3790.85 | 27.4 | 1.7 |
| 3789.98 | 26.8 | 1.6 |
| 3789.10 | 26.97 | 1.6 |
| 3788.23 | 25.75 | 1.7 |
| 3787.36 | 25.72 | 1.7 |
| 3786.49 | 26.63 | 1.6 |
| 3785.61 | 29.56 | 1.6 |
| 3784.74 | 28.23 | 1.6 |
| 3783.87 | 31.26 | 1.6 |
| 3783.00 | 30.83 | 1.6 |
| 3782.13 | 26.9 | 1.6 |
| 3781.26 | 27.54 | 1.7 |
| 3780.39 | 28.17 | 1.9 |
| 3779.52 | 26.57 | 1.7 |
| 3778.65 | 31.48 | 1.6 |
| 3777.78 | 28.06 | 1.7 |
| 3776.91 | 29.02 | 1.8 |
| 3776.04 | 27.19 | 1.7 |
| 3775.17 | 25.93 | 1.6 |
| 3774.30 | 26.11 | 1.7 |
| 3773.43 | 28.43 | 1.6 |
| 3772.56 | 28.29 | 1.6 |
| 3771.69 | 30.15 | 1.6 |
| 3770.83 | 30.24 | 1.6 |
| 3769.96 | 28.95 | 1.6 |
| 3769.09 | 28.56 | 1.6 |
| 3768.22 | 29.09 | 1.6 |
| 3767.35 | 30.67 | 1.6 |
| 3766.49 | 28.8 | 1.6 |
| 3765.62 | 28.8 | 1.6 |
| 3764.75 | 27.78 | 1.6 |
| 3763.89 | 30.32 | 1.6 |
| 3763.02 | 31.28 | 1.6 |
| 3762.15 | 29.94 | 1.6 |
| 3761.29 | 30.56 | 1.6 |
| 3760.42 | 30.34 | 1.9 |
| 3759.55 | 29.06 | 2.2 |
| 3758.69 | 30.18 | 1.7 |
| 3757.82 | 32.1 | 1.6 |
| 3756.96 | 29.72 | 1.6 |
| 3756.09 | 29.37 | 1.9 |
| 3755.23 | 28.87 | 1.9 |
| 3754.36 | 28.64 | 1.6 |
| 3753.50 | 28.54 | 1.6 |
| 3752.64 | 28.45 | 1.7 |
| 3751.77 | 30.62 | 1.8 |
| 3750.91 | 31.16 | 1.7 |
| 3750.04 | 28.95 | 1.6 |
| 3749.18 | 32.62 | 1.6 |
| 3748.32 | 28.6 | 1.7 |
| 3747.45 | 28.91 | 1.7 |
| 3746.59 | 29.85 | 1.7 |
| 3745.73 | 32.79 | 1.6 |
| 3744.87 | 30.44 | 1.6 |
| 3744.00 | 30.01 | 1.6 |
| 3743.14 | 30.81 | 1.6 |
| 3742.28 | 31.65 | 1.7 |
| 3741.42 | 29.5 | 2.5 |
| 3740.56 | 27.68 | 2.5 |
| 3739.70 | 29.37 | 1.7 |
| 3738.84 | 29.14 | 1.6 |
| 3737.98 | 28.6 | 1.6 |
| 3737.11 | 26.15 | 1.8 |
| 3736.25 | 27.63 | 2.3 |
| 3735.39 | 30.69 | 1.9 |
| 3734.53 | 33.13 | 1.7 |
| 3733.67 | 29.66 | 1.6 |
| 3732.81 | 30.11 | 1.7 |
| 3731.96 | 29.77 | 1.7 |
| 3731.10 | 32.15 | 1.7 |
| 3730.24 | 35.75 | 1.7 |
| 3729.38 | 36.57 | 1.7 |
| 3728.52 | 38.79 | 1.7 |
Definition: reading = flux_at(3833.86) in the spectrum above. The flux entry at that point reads 26.01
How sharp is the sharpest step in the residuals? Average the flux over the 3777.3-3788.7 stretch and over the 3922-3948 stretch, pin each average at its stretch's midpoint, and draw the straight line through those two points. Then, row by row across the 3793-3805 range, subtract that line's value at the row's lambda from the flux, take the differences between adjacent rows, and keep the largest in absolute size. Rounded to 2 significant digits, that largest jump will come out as 4.9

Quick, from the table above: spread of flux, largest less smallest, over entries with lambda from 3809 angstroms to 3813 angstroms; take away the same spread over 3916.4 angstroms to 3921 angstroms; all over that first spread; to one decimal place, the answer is -1.2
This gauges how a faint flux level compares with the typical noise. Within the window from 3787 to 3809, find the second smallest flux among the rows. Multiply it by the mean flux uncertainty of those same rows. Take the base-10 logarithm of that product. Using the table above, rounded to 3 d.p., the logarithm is 1.621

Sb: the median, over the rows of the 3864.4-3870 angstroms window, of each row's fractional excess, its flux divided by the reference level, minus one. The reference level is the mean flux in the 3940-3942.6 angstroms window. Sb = 0.21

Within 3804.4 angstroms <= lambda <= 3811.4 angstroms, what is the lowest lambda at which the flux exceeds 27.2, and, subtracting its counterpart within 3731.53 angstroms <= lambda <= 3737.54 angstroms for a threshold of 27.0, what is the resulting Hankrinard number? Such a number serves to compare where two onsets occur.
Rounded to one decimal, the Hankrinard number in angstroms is 74.6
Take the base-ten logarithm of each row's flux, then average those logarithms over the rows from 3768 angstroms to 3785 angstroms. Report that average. 1.455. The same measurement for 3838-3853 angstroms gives 1.430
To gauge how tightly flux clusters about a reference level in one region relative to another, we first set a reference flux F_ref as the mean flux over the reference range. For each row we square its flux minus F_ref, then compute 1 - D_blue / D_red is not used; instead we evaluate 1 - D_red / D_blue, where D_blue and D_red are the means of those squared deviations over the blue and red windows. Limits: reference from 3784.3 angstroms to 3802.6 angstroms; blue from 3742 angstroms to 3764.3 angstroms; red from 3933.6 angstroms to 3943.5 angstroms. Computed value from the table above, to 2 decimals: 0.21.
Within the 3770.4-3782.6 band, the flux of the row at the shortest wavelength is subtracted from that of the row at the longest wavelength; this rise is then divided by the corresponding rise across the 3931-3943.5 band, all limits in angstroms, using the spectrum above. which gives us 2.2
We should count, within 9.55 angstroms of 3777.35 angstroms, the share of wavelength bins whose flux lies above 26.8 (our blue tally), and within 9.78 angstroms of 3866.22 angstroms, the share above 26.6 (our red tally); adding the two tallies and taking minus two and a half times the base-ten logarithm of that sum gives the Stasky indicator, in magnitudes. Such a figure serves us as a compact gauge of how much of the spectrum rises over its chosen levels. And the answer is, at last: -0.6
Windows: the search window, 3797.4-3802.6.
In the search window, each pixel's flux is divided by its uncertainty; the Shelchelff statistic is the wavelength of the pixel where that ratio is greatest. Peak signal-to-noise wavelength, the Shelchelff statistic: 3800.46 angstroms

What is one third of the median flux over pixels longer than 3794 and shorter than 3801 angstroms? 8.78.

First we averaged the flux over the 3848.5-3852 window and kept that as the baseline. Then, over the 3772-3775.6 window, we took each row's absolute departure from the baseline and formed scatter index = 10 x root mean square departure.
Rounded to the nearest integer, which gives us 21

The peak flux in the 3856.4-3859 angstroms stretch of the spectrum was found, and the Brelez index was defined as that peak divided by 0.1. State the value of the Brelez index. 292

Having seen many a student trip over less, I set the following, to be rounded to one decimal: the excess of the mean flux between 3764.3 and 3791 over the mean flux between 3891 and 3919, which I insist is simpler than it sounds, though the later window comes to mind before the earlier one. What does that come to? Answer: 2.1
